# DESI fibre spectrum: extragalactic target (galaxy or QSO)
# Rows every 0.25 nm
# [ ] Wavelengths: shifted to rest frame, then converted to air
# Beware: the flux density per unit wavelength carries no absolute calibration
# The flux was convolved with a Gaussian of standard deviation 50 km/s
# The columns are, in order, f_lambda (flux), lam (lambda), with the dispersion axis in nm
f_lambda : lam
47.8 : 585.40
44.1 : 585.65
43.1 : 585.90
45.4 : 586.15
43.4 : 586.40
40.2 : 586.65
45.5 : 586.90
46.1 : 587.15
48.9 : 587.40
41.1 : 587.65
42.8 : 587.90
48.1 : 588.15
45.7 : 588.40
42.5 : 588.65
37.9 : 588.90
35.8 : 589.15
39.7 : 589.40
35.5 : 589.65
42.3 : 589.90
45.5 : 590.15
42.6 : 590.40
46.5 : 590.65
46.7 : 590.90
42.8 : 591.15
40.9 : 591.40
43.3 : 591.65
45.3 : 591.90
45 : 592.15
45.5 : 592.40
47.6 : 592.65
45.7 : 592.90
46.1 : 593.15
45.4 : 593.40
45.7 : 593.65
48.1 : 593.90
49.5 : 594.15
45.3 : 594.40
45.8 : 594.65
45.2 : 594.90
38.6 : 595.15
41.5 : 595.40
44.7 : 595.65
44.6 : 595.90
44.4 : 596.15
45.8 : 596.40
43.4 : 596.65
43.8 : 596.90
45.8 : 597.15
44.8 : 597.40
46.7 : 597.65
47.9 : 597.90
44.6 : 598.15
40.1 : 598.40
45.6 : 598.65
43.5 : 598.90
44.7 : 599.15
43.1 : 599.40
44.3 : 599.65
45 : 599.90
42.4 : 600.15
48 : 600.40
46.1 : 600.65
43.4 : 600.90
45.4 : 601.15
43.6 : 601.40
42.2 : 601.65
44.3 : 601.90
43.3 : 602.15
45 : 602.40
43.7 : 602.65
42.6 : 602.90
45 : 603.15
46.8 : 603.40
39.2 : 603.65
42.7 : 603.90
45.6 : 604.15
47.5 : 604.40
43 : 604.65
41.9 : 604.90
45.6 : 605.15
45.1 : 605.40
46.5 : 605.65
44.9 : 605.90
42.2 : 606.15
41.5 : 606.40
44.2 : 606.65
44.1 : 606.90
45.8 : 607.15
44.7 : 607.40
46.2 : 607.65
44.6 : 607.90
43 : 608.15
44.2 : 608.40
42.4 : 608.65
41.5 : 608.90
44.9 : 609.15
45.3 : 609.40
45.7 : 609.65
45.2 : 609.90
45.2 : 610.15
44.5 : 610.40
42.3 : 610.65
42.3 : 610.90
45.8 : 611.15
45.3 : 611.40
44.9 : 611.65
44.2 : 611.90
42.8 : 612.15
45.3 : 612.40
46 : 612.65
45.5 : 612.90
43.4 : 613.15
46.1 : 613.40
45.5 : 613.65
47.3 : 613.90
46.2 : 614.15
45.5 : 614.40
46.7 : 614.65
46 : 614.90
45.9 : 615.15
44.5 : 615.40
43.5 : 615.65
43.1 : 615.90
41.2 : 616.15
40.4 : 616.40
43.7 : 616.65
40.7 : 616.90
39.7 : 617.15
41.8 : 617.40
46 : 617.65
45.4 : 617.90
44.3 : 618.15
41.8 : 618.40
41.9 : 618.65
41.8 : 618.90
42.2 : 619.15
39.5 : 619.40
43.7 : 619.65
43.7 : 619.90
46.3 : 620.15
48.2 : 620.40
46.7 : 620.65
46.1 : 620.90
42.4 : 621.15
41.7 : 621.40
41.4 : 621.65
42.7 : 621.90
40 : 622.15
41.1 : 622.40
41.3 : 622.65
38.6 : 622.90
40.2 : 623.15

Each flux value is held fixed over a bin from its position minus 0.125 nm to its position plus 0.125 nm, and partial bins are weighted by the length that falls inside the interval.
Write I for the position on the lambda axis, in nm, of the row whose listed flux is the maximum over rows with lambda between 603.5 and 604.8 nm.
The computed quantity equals 604.40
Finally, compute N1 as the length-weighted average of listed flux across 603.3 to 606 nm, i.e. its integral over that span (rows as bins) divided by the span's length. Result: 44.4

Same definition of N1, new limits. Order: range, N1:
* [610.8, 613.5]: 44.7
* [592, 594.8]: 46.3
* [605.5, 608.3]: 44.3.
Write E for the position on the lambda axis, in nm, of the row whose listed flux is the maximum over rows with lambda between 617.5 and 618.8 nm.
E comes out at 617.65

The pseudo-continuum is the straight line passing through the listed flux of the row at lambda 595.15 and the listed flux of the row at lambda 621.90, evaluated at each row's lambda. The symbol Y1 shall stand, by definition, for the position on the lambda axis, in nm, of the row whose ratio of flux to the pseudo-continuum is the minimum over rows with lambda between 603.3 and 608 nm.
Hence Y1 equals 603.65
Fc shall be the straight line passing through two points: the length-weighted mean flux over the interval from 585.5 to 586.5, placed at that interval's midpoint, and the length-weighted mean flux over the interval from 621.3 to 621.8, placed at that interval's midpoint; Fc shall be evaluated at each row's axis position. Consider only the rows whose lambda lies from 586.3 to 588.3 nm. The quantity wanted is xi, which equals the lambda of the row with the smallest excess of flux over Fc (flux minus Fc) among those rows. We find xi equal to 586.65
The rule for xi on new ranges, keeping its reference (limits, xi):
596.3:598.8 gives 598.40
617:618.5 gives 617.15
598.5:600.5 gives 600.15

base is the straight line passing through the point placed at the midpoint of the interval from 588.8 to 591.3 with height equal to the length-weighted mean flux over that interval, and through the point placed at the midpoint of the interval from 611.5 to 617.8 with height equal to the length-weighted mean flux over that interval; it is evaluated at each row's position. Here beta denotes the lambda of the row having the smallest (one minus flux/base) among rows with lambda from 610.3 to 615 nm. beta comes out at 613.90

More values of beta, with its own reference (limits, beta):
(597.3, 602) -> 597.90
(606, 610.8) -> 607.65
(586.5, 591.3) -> 587.40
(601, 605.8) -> 604.40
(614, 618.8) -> 614.65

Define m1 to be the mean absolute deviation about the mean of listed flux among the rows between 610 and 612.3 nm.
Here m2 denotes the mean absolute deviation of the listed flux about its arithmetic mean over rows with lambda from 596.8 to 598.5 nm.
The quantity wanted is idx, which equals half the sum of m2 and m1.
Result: 1.4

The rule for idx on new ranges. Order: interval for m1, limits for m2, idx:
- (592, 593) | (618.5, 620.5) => 1.4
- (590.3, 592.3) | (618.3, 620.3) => 1.6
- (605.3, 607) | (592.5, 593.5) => 1.0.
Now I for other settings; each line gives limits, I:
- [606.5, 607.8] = 607.65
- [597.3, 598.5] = 597.90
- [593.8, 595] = 594.15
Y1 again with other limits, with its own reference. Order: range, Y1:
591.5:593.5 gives 591.65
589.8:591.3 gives 589.90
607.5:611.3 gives 608.90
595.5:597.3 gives 596.65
